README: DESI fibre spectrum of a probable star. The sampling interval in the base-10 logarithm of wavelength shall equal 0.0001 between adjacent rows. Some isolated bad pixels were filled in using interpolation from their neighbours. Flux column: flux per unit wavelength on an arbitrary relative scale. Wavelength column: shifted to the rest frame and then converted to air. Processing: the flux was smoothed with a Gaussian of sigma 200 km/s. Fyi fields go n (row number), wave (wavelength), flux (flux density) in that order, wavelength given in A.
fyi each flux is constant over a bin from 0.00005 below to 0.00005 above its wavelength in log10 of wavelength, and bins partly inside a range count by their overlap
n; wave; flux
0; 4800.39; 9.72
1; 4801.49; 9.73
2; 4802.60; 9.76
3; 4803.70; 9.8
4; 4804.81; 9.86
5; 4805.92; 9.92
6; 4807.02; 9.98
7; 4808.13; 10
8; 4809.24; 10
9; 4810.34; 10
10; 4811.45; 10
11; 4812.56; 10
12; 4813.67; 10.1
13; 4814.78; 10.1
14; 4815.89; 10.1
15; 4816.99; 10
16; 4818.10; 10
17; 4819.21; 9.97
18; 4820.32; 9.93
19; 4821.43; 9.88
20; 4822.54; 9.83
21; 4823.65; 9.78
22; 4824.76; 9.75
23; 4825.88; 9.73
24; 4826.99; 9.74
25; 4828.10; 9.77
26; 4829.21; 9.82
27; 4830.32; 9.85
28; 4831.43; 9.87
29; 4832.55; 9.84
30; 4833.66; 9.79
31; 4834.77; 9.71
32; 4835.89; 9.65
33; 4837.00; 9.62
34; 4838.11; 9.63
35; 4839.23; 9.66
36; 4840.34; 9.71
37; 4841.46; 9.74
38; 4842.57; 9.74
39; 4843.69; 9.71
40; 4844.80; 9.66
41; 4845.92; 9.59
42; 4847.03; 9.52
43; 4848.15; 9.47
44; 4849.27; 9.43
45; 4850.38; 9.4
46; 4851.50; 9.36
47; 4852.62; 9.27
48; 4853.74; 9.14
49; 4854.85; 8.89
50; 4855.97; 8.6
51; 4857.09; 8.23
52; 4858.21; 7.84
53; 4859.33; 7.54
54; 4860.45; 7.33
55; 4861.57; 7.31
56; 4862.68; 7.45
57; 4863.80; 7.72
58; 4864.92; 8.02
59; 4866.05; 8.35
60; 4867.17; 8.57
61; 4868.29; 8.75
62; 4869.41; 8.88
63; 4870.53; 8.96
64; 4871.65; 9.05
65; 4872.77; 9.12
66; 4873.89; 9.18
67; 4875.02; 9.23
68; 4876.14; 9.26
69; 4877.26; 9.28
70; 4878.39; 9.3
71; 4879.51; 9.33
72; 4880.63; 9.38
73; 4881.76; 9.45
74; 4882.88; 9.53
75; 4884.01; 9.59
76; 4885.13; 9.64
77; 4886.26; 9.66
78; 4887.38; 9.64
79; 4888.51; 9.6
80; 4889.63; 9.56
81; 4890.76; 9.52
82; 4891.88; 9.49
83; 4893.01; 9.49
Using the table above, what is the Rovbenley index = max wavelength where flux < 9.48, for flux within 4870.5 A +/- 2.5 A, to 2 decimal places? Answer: 4872.77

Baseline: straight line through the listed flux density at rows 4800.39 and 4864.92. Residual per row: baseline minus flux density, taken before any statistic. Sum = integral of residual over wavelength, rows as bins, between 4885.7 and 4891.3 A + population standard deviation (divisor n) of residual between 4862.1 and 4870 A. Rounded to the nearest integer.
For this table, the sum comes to -12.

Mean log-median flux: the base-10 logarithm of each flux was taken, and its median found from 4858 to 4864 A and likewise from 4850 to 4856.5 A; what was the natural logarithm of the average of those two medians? -0.08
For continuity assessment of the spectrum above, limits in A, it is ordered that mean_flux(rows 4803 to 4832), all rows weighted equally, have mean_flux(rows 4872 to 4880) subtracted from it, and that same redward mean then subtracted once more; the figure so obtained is -8.6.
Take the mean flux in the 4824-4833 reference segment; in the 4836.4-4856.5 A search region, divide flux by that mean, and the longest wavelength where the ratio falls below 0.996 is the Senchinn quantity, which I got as 4855.97 A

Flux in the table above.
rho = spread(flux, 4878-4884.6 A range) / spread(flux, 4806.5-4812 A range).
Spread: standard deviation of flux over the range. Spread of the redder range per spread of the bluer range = 13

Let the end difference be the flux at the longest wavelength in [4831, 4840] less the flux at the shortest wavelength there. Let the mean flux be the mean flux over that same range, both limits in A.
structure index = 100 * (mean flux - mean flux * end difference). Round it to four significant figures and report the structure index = 1176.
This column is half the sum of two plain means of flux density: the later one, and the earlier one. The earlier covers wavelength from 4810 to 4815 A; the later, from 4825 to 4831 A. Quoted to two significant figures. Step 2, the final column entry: 9.9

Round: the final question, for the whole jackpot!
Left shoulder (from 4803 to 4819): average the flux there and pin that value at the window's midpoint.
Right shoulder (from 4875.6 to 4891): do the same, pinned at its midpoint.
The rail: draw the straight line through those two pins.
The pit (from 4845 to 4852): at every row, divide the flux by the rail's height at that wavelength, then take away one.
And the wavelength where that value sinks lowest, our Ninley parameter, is 4851.50 A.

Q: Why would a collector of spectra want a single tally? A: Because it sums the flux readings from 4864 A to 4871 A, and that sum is 51.5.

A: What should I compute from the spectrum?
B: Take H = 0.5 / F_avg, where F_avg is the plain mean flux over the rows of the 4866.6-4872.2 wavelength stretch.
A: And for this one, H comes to 0.0565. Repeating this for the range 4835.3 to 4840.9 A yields 0.0518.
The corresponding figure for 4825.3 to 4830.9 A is 0.0511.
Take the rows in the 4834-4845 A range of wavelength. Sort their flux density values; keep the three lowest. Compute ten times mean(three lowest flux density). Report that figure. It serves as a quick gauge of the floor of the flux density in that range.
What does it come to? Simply 96.3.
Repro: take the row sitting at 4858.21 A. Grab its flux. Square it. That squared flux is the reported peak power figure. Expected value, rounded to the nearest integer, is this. 61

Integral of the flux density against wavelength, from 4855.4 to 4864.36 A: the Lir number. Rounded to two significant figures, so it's 69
